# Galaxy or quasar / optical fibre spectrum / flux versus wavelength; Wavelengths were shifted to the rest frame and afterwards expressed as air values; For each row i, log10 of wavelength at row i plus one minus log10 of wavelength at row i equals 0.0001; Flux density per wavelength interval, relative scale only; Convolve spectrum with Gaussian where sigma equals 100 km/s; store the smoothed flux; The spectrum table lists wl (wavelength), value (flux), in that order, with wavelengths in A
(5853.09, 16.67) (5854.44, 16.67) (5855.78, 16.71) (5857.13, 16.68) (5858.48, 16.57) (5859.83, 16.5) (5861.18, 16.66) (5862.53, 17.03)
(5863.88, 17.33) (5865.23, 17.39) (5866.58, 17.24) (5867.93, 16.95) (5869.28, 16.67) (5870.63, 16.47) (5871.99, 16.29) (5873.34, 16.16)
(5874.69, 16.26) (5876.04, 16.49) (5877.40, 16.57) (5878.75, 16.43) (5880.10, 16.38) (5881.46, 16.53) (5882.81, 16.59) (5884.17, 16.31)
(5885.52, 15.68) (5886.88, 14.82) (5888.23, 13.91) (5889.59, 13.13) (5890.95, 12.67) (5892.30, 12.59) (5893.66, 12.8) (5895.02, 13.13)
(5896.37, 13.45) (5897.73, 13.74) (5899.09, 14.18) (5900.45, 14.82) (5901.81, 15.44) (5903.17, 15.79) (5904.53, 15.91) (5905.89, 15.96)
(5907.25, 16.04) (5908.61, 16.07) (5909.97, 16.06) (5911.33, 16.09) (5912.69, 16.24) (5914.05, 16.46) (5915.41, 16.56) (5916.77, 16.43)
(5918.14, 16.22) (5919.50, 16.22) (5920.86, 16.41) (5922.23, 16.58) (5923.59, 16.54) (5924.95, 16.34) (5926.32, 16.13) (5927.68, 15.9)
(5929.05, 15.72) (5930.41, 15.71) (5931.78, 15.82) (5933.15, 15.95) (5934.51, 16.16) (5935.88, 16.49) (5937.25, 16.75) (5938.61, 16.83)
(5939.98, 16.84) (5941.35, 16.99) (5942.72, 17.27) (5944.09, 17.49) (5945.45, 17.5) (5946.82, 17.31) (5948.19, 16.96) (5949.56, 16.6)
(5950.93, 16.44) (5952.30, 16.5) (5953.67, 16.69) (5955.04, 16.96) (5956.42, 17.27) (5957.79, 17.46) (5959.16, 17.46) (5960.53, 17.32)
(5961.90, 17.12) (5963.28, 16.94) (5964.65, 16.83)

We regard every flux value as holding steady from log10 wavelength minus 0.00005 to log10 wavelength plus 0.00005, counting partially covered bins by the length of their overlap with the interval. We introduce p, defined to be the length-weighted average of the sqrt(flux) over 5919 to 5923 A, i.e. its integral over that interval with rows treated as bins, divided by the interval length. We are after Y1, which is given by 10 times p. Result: 40.5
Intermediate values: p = 4.05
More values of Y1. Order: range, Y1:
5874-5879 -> 40.6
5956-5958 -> 41.7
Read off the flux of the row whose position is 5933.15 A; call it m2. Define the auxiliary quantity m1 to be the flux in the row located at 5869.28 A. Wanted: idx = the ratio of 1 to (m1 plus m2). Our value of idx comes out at 0.0307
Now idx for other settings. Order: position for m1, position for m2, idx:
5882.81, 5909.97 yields 0.0306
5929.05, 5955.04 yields 0.0306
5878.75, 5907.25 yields 0.0308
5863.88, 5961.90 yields 0.0290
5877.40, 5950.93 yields 0.0303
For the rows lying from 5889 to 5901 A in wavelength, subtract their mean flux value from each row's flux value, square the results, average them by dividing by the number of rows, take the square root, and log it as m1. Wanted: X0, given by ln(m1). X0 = -0.4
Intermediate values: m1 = 0.70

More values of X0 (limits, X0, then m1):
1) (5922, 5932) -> -1.1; 0.33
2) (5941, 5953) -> -0.9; 0.39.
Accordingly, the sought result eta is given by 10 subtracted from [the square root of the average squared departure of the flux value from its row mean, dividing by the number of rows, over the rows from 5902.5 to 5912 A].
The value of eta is -9.90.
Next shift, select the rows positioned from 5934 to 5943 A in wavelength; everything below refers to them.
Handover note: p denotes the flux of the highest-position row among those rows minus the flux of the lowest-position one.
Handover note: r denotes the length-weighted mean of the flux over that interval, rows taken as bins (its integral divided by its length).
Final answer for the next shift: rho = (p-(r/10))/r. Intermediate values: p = 1.1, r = 16.7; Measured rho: -0.03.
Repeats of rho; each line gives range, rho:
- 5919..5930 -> -0.13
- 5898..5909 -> 0.02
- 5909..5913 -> -0.09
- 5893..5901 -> 0.05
